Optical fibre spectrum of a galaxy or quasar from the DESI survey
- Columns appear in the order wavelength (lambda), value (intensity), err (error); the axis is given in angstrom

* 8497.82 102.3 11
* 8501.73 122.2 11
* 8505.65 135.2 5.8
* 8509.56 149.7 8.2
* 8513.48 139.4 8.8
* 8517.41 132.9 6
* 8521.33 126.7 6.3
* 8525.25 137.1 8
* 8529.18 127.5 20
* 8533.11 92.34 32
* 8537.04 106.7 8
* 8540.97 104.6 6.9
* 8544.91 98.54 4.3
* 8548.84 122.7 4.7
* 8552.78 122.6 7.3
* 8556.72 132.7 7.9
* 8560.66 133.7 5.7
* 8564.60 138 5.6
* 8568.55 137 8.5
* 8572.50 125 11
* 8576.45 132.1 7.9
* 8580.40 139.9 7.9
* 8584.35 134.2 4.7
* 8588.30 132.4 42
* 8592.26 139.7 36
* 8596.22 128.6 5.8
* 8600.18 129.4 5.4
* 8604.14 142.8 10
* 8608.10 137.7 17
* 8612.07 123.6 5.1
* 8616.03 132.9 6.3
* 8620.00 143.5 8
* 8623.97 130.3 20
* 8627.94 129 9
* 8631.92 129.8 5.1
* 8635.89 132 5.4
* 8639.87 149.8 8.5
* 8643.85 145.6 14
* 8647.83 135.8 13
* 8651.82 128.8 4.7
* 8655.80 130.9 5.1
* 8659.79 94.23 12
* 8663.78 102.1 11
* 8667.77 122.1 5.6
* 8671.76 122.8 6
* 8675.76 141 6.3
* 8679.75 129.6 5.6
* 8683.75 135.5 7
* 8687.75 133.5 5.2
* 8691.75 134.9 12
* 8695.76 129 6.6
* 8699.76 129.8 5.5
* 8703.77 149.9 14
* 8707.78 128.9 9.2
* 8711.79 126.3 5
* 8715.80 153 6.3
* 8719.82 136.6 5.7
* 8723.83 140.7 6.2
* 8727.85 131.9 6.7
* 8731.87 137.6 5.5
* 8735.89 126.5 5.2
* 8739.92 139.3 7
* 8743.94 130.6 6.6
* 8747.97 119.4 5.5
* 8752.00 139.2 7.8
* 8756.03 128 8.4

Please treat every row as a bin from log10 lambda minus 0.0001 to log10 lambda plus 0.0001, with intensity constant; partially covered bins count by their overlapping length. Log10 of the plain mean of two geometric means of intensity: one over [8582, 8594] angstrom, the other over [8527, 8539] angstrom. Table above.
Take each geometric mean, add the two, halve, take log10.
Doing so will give 2.09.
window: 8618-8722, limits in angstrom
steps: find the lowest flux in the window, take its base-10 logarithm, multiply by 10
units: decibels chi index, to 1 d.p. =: 19.7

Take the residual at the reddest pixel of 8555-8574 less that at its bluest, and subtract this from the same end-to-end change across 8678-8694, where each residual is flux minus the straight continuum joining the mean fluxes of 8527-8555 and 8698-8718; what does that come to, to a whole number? 14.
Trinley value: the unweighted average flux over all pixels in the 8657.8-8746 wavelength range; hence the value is 131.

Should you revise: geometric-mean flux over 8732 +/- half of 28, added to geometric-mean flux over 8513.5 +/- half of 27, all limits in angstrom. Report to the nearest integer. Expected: 269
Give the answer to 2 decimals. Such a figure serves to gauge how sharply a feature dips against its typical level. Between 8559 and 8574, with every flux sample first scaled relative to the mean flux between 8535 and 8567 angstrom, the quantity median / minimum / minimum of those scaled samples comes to 1.04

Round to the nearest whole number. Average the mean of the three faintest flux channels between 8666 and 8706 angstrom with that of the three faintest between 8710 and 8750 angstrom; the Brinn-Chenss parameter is 124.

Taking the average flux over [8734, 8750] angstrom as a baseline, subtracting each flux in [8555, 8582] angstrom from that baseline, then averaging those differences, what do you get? -5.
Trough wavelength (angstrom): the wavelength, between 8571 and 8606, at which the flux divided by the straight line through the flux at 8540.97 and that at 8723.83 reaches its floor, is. 8600.18 angstrom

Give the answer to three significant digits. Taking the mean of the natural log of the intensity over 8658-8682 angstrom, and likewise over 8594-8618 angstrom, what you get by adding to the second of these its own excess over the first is 5.00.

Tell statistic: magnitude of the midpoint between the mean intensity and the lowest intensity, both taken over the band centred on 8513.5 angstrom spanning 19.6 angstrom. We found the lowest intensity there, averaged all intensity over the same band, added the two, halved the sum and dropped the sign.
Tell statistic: 132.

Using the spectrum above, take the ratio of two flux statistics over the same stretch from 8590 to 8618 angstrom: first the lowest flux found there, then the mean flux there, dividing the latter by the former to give 1.08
